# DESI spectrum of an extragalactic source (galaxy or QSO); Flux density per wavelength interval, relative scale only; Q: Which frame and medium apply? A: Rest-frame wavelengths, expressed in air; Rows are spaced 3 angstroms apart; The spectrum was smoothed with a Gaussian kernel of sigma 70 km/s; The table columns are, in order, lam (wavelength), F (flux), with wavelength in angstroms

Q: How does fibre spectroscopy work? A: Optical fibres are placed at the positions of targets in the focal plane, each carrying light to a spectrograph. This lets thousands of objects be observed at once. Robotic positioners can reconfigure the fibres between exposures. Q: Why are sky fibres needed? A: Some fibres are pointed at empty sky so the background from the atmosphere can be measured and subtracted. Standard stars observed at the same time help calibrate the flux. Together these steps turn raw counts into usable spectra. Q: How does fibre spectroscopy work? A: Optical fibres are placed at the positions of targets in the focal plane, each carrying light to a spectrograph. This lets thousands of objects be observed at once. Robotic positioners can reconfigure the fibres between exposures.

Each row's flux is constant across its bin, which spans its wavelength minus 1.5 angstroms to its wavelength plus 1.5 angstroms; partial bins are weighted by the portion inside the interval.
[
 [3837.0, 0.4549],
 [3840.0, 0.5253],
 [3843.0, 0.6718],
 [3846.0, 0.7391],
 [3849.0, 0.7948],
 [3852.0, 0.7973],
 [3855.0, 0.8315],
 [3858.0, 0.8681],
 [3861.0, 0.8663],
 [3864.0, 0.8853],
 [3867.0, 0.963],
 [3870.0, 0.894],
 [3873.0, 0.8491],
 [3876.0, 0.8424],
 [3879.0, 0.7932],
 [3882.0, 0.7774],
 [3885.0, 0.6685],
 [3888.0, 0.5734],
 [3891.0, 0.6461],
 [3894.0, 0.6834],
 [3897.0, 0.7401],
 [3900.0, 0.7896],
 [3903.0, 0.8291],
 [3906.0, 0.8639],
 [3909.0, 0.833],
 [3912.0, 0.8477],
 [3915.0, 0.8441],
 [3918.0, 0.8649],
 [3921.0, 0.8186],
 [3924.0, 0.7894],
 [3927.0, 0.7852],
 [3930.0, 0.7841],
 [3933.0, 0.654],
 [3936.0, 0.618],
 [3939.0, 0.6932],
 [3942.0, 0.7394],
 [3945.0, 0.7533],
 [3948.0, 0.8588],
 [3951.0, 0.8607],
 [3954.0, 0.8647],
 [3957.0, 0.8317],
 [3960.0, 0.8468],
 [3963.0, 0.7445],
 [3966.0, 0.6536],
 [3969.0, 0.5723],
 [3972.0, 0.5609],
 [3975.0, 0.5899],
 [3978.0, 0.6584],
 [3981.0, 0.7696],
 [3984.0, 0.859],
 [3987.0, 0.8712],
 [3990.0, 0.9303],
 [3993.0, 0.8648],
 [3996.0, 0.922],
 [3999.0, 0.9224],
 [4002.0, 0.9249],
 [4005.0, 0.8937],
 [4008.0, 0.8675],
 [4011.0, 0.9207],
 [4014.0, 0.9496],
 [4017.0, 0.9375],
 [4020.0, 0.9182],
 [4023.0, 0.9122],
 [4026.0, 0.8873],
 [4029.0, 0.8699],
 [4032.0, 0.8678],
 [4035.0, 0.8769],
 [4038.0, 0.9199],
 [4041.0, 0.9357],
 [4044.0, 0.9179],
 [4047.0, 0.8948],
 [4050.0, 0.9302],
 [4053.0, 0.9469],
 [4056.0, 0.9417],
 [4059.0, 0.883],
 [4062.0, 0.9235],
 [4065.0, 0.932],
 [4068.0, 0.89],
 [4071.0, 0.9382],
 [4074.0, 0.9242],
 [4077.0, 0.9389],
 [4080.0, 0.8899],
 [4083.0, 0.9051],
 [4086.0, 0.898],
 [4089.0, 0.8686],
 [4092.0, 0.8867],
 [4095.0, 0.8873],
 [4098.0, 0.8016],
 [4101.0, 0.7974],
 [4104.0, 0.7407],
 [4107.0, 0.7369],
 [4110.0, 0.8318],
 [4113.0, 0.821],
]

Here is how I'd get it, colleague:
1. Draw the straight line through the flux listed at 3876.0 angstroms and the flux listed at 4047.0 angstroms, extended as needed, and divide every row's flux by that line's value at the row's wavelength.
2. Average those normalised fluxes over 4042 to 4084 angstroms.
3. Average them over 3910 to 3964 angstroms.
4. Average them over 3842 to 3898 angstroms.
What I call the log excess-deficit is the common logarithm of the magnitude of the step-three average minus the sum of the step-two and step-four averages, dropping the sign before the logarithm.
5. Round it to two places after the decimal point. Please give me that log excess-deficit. 0.02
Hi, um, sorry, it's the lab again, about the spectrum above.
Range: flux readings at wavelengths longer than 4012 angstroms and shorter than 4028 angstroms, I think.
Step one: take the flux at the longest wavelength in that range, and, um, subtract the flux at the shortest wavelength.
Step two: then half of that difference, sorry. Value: -0.03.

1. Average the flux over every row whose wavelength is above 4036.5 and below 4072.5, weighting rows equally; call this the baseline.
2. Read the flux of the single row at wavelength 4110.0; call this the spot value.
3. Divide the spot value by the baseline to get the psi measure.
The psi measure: 0.90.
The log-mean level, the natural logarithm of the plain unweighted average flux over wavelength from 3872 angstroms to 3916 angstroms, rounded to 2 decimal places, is -0.26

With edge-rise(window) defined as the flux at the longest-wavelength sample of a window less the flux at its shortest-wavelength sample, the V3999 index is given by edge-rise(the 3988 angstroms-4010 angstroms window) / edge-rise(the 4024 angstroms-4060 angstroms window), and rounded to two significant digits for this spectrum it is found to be 15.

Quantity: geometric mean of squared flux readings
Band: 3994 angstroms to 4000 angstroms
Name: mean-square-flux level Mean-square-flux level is 0.85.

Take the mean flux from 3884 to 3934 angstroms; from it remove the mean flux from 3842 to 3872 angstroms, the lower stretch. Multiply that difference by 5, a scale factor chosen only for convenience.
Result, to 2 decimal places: -0.33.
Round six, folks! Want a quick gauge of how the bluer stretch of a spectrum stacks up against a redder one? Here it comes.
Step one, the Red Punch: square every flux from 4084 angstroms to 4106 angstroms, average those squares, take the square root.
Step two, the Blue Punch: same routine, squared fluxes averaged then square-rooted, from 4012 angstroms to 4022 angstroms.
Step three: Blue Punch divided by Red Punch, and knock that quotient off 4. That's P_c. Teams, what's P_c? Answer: 2.89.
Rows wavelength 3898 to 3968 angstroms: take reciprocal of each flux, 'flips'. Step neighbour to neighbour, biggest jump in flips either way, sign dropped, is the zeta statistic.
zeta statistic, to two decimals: 0.25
